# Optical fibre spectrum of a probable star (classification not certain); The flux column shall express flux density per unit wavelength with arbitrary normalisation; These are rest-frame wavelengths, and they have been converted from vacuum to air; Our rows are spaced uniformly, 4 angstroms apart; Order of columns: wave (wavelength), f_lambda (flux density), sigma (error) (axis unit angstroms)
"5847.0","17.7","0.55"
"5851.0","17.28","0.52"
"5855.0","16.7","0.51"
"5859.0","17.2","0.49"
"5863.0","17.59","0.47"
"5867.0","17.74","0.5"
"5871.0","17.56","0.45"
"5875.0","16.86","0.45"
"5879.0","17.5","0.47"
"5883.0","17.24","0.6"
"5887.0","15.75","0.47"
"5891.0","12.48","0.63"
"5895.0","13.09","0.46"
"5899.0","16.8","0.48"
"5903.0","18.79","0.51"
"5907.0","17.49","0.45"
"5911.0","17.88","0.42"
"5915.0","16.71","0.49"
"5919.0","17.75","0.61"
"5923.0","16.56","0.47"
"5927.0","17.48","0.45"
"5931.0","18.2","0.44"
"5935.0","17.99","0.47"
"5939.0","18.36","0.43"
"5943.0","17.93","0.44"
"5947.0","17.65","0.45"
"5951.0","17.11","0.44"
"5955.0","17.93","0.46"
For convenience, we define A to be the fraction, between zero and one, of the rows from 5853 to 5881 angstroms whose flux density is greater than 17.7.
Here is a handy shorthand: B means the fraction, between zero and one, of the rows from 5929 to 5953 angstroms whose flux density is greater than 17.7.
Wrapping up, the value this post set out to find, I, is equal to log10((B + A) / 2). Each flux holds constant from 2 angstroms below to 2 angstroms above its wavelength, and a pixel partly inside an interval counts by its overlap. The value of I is -0.39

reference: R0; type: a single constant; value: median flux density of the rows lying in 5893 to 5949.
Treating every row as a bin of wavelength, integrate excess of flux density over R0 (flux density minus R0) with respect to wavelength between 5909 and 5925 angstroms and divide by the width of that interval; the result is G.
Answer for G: -0.5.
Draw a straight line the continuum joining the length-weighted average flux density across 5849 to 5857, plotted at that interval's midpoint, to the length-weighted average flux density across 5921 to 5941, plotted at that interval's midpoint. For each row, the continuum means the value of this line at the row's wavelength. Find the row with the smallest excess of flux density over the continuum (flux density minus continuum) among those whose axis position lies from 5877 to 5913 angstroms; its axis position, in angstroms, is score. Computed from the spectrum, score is 5891.0 angstroms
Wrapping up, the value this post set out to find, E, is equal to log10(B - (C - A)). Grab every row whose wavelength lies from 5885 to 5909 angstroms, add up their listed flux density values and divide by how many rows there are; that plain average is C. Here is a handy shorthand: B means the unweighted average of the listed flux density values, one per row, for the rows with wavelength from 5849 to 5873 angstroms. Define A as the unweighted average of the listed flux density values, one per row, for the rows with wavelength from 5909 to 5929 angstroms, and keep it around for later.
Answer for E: 1.28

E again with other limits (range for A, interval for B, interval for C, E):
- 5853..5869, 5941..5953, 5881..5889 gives 1.26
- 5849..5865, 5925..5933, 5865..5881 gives 1.25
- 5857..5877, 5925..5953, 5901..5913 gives 1.23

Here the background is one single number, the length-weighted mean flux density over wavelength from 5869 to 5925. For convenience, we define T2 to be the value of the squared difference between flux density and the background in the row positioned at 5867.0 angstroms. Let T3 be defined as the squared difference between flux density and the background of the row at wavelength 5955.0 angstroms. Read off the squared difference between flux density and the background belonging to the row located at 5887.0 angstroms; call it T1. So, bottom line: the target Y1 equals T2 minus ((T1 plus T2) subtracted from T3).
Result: 2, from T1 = 0.7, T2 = 1.3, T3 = 1.8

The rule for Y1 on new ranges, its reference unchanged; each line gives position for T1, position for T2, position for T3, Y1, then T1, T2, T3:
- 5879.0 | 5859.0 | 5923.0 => 2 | 0.8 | 0.4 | 0.0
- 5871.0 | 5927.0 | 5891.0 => -15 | 0.9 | 0.8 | 17.0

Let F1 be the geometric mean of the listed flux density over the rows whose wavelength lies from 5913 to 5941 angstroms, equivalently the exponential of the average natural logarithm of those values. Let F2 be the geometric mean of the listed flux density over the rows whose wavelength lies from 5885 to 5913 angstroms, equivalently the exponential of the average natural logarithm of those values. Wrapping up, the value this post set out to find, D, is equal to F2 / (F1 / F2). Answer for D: 14.3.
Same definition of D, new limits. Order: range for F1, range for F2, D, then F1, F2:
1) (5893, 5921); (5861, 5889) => 17.5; 16.8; 17.2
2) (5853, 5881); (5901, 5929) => 17.7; 17.3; 17.5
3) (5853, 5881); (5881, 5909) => 14.4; 17.3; 15.8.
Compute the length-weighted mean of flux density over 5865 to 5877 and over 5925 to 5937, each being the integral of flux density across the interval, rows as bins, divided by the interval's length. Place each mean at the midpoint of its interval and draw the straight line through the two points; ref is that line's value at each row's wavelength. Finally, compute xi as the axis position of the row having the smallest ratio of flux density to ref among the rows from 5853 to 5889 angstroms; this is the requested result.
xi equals 5887.0 angstroms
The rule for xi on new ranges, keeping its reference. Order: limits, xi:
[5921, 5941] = 5923.0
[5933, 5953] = 5951.0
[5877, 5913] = 5891.0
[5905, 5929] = 5923.0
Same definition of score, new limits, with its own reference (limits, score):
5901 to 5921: 5915.0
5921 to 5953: 5923.0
